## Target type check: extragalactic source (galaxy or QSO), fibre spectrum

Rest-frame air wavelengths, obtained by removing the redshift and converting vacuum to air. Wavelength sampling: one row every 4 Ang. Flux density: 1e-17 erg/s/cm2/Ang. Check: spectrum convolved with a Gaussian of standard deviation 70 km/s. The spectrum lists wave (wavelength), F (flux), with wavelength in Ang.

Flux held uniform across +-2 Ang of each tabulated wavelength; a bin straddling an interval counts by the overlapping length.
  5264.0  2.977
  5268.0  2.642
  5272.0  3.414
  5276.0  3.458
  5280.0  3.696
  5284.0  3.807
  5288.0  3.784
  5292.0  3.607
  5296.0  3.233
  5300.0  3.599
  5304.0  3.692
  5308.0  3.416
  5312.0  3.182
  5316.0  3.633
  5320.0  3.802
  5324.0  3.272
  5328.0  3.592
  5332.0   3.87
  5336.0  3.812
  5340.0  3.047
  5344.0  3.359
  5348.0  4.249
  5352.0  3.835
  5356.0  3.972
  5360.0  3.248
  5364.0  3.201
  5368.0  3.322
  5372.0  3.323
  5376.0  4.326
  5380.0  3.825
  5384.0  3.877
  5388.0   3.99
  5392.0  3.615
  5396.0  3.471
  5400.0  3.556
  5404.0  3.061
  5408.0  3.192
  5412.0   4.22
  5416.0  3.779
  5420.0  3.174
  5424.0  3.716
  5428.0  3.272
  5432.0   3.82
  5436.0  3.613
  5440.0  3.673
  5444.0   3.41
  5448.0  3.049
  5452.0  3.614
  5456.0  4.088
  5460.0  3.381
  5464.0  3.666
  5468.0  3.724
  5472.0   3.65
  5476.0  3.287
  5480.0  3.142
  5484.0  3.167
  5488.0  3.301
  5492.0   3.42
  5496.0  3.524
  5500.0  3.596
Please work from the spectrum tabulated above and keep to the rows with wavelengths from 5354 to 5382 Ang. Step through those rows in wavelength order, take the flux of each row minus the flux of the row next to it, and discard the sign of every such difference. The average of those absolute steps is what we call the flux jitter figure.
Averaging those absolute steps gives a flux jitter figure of 0.40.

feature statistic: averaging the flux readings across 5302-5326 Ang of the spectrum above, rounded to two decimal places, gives 3.50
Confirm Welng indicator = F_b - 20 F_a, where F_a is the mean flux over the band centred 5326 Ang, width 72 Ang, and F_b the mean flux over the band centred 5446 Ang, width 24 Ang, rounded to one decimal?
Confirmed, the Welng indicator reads -68.0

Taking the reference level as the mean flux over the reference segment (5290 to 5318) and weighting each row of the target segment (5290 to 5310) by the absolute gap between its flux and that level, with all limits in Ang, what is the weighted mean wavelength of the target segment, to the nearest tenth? 5299.2 Ang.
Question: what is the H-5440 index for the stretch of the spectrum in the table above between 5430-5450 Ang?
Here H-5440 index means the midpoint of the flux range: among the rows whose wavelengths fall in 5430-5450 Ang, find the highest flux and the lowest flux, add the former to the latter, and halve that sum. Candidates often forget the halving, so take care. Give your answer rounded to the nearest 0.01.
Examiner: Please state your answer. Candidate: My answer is 3.43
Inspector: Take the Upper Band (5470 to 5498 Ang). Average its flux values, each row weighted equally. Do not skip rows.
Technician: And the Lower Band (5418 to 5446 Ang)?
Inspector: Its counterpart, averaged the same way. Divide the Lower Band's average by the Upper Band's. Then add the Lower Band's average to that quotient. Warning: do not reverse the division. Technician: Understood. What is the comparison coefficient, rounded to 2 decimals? 4.58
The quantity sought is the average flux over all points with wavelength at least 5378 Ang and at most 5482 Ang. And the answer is 3.57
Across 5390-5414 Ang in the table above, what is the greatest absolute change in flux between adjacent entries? 1.0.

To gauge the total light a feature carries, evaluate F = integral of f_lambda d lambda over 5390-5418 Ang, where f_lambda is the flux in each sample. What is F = 100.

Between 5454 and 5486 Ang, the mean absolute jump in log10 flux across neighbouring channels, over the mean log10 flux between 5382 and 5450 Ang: 0.05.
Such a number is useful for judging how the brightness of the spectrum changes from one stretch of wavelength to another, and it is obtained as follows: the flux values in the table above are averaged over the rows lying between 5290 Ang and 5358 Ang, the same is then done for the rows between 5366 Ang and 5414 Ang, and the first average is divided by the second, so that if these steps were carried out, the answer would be 0.99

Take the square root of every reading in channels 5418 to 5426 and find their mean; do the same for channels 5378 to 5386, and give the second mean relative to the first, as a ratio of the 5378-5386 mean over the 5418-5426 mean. 1.06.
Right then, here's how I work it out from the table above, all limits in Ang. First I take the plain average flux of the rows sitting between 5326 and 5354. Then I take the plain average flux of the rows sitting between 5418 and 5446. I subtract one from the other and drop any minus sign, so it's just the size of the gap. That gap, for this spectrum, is 0.16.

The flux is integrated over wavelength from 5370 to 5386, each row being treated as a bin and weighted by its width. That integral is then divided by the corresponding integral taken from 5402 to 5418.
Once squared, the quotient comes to 1.2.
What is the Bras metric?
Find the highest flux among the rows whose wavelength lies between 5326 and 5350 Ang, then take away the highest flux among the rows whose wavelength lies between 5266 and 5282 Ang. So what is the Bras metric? 0.55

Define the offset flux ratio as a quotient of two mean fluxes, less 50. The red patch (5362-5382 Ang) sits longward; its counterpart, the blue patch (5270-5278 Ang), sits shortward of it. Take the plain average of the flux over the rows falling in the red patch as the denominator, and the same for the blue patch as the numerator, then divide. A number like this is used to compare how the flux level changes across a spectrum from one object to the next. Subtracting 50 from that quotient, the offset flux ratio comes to -49.0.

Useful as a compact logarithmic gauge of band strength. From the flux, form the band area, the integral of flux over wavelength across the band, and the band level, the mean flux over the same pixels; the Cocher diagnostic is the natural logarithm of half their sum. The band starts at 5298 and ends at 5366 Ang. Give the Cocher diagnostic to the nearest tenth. 4.8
